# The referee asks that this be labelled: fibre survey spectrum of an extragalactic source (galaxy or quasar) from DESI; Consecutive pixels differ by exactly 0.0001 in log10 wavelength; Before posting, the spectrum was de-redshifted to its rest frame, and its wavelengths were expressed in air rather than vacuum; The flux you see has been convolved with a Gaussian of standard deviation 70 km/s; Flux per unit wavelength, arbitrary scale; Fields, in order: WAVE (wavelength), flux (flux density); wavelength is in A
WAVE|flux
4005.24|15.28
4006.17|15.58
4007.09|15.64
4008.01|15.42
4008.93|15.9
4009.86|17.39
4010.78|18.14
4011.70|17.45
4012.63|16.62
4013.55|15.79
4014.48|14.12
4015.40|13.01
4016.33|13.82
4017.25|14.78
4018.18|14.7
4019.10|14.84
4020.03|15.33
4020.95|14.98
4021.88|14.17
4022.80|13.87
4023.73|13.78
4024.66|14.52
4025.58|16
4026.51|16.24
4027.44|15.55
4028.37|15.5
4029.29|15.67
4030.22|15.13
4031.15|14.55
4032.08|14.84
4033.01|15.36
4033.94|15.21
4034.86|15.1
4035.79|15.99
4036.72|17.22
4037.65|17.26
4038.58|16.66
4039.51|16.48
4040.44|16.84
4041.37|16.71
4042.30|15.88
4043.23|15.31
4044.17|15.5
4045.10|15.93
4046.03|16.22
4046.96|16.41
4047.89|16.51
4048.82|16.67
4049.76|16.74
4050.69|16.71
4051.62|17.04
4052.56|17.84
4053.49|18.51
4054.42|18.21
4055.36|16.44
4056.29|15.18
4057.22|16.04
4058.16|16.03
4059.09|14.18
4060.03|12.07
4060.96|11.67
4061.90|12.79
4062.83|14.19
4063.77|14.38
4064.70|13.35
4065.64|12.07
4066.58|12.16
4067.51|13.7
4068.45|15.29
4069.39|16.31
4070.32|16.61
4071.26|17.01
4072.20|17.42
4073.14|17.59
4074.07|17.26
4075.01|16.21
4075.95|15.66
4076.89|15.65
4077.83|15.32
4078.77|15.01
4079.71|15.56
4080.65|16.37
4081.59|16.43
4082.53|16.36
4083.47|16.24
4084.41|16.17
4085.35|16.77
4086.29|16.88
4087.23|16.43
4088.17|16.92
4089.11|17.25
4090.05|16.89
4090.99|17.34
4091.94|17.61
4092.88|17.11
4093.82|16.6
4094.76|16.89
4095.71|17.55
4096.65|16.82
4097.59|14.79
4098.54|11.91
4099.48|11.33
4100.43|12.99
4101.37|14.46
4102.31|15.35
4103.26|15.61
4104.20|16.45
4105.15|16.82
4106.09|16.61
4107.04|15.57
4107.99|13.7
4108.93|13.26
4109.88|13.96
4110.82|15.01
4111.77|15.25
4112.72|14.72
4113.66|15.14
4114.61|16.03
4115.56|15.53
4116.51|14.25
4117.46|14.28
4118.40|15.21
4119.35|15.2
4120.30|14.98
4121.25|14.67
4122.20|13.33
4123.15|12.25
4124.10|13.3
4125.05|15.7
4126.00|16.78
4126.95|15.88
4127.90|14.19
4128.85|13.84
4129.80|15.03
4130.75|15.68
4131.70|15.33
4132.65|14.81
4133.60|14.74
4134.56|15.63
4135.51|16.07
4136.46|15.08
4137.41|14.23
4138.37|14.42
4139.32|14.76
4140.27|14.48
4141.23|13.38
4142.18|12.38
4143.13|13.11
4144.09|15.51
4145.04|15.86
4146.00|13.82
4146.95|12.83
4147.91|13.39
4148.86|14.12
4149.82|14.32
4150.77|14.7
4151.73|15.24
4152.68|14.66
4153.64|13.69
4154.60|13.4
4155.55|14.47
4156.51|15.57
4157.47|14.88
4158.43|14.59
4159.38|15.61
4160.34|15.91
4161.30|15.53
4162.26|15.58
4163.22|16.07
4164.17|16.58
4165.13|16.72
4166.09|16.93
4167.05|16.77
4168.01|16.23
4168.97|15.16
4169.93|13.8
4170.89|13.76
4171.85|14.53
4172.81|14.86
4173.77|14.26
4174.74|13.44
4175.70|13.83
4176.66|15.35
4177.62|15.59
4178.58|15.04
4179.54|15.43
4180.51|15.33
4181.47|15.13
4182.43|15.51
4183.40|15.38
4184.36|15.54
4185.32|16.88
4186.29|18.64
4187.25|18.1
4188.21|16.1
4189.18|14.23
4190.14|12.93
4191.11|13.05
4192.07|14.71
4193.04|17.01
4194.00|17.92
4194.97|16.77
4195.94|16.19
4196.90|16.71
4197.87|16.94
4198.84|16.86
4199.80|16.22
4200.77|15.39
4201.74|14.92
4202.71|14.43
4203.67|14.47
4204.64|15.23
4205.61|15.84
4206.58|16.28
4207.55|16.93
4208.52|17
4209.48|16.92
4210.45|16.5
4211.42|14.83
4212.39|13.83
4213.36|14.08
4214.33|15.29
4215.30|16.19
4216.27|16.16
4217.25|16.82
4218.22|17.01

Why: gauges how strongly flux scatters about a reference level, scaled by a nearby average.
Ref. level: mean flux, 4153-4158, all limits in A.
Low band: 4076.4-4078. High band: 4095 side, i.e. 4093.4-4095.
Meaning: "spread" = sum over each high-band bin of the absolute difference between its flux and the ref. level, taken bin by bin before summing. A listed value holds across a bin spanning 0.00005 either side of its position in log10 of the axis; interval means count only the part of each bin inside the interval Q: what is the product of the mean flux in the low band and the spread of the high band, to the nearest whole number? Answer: 73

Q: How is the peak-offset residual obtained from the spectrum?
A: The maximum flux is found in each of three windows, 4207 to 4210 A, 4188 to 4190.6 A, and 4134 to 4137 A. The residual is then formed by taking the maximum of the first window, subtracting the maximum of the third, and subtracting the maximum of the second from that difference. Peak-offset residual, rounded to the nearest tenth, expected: -15.2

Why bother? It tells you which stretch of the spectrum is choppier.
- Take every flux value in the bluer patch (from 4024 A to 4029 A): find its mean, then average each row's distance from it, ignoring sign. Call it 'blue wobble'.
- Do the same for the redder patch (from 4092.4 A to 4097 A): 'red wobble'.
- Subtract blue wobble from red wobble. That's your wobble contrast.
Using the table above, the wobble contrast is -0.18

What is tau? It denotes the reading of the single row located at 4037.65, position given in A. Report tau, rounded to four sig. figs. 17.26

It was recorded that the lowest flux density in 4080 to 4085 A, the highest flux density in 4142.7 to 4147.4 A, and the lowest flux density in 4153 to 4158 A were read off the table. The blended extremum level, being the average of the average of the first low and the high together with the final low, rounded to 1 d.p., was 14.7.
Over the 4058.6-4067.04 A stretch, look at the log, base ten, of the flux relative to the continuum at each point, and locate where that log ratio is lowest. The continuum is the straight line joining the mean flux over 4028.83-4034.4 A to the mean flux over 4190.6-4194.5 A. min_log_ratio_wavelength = 4060.96 A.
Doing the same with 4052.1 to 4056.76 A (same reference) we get 4056.29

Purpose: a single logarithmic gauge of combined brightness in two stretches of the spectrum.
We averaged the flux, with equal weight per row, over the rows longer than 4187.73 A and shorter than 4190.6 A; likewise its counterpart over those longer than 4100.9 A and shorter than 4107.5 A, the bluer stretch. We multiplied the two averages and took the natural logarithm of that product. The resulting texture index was 5.43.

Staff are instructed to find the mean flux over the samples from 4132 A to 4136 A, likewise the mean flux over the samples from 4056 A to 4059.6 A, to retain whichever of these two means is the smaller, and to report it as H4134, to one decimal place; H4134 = 15.3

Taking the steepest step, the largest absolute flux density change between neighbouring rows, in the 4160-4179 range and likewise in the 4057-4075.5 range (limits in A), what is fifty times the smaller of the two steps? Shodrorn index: 76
